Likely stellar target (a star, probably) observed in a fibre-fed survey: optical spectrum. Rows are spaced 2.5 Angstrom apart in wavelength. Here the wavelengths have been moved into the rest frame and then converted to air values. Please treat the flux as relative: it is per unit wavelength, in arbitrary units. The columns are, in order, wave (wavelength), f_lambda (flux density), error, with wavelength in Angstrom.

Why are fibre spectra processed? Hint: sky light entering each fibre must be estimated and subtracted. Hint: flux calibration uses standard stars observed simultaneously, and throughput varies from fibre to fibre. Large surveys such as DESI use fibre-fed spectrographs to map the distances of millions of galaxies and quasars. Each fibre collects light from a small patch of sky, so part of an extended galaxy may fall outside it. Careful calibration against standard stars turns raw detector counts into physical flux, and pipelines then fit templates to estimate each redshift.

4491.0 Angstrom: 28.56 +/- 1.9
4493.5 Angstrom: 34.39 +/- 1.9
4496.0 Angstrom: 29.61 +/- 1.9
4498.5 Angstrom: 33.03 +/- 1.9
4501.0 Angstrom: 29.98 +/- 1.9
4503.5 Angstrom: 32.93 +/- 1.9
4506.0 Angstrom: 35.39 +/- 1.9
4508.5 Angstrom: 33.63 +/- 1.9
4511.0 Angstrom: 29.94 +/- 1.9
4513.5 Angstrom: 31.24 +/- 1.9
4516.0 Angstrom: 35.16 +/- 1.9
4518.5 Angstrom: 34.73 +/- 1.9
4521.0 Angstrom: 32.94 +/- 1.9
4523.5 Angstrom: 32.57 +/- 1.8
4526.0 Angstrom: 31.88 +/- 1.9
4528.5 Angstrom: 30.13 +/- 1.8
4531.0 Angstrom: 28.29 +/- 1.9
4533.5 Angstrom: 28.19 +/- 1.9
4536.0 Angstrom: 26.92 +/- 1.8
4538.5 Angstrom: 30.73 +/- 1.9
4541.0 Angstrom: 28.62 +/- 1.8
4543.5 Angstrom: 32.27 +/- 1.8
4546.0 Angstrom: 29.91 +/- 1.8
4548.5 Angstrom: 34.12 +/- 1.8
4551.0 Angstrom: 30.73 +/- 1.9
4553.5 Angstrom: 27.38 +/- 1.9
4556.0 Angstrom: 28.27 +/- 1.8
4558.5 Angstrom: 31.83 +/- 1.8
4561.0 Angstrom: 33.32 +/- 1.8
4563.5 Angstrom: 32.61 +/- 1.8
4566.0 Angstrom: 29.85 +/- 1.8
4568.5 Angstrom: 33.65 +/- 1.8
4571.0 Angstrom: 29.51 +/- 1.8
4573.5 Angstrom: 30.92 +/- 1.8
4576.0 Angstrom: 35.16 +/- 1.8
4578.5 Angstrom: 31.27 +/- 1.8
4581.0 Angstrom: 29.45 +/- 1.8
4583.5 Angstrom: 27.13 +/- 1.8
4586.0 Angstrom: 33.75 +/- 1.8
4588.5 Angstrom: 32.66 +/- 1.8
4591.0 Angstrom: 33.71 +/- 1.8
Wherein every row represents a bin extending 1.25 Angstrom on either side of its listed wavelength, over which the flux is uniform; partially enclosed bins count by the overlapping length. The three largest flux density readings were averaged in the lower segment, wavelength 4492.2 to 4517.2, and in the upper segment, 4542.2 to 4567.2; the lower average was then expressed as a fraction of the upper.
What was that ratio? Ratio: 1.05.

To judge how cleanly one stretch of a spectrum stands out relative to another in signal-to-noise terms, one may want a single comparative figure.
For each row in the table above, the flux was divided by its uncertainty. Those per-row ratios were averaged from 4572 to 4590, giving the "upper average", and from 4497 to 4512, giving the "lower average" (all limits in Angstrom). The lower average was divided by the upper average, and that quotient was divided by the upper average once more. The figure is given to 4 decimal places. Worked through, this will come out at 0.0559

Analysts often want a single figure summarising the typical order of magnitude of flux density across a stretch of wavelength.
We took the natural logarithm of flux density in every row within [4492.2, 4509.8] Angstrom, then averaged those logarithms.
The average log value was 3.49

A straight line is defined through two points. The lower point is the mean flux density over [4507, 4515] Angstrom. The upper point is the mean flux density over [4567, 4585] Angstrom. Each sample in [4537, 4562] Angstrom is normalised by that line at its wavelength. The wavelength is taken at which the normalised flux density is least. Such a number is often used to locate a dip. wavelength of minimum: 4553.5 Angstrom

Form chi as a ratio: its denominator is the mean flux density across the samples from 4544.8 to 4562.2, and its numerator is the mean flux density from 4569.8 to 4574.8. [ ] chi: 0.98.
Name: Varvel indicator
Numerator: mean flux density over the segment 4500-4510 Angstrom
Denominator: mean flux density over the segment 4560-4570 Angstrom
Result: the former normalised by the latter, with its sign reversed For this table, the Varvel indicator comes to -1.02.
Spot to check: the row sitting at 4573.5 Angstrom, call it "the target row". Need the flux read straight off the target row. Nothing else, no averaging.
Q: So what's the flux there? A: 30.92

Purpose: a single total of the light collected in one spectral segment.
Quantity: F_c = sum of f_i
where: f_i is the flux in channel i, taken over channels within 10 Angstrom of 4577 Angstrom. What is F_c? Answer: 251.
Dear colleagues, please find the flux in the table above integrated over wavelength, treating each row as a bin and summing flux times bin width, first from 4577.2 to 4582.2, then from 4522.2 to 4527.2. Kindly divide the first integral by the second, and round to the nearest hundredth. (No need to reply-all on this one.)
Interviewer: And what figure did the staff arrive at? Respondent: 0.94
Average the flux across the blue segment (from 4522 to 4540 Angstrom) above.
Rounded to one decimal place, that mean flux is 29.8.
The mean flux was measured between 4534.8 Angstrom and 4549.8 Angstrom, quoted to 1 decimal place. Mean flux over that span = 30.4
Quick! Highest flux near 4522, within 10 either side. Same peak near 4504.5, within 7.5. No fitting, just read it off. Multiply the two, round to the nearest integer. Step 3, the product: 1244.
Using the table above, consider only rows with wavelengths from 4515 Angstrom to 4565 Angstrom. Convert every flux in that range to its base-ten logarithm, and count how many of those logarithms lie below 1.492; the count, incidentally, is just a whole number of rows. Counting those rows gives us 10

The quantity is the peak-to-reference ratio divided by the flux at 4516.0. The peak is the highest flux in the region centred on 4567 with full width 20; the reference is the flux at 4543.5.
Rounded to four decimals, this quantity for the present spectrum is 0.0310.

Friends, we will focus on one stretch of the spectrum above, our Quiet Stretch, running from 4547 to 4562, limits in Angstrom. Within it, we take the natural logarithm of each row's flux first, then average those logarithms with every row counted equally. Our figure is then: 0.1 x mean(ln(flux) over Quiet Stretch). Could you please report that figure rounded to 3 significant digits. 0.343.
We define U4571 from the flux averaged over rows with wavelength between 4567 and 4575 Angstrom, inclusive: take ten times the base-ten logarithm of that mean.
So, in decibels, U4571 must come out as 15.0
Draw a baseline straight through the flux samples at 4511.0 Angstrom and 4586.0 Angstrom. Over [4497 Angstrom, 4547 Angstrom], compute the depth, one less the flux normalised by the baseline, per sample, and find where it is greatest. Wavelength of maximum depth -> 4536.0 Angstrom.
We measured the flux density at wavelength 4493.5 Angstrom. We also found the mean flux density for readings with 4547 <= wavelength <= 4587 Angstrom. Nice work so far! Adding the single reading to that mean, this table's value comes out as 65.6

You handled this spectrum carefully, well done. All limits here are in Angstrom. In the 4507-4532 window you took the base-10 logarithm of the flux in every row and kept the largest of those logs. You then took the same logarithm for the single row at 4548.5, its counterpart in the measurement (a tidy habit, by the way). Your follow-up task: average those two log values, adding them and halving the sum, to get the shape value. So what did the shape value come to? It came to 1.54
